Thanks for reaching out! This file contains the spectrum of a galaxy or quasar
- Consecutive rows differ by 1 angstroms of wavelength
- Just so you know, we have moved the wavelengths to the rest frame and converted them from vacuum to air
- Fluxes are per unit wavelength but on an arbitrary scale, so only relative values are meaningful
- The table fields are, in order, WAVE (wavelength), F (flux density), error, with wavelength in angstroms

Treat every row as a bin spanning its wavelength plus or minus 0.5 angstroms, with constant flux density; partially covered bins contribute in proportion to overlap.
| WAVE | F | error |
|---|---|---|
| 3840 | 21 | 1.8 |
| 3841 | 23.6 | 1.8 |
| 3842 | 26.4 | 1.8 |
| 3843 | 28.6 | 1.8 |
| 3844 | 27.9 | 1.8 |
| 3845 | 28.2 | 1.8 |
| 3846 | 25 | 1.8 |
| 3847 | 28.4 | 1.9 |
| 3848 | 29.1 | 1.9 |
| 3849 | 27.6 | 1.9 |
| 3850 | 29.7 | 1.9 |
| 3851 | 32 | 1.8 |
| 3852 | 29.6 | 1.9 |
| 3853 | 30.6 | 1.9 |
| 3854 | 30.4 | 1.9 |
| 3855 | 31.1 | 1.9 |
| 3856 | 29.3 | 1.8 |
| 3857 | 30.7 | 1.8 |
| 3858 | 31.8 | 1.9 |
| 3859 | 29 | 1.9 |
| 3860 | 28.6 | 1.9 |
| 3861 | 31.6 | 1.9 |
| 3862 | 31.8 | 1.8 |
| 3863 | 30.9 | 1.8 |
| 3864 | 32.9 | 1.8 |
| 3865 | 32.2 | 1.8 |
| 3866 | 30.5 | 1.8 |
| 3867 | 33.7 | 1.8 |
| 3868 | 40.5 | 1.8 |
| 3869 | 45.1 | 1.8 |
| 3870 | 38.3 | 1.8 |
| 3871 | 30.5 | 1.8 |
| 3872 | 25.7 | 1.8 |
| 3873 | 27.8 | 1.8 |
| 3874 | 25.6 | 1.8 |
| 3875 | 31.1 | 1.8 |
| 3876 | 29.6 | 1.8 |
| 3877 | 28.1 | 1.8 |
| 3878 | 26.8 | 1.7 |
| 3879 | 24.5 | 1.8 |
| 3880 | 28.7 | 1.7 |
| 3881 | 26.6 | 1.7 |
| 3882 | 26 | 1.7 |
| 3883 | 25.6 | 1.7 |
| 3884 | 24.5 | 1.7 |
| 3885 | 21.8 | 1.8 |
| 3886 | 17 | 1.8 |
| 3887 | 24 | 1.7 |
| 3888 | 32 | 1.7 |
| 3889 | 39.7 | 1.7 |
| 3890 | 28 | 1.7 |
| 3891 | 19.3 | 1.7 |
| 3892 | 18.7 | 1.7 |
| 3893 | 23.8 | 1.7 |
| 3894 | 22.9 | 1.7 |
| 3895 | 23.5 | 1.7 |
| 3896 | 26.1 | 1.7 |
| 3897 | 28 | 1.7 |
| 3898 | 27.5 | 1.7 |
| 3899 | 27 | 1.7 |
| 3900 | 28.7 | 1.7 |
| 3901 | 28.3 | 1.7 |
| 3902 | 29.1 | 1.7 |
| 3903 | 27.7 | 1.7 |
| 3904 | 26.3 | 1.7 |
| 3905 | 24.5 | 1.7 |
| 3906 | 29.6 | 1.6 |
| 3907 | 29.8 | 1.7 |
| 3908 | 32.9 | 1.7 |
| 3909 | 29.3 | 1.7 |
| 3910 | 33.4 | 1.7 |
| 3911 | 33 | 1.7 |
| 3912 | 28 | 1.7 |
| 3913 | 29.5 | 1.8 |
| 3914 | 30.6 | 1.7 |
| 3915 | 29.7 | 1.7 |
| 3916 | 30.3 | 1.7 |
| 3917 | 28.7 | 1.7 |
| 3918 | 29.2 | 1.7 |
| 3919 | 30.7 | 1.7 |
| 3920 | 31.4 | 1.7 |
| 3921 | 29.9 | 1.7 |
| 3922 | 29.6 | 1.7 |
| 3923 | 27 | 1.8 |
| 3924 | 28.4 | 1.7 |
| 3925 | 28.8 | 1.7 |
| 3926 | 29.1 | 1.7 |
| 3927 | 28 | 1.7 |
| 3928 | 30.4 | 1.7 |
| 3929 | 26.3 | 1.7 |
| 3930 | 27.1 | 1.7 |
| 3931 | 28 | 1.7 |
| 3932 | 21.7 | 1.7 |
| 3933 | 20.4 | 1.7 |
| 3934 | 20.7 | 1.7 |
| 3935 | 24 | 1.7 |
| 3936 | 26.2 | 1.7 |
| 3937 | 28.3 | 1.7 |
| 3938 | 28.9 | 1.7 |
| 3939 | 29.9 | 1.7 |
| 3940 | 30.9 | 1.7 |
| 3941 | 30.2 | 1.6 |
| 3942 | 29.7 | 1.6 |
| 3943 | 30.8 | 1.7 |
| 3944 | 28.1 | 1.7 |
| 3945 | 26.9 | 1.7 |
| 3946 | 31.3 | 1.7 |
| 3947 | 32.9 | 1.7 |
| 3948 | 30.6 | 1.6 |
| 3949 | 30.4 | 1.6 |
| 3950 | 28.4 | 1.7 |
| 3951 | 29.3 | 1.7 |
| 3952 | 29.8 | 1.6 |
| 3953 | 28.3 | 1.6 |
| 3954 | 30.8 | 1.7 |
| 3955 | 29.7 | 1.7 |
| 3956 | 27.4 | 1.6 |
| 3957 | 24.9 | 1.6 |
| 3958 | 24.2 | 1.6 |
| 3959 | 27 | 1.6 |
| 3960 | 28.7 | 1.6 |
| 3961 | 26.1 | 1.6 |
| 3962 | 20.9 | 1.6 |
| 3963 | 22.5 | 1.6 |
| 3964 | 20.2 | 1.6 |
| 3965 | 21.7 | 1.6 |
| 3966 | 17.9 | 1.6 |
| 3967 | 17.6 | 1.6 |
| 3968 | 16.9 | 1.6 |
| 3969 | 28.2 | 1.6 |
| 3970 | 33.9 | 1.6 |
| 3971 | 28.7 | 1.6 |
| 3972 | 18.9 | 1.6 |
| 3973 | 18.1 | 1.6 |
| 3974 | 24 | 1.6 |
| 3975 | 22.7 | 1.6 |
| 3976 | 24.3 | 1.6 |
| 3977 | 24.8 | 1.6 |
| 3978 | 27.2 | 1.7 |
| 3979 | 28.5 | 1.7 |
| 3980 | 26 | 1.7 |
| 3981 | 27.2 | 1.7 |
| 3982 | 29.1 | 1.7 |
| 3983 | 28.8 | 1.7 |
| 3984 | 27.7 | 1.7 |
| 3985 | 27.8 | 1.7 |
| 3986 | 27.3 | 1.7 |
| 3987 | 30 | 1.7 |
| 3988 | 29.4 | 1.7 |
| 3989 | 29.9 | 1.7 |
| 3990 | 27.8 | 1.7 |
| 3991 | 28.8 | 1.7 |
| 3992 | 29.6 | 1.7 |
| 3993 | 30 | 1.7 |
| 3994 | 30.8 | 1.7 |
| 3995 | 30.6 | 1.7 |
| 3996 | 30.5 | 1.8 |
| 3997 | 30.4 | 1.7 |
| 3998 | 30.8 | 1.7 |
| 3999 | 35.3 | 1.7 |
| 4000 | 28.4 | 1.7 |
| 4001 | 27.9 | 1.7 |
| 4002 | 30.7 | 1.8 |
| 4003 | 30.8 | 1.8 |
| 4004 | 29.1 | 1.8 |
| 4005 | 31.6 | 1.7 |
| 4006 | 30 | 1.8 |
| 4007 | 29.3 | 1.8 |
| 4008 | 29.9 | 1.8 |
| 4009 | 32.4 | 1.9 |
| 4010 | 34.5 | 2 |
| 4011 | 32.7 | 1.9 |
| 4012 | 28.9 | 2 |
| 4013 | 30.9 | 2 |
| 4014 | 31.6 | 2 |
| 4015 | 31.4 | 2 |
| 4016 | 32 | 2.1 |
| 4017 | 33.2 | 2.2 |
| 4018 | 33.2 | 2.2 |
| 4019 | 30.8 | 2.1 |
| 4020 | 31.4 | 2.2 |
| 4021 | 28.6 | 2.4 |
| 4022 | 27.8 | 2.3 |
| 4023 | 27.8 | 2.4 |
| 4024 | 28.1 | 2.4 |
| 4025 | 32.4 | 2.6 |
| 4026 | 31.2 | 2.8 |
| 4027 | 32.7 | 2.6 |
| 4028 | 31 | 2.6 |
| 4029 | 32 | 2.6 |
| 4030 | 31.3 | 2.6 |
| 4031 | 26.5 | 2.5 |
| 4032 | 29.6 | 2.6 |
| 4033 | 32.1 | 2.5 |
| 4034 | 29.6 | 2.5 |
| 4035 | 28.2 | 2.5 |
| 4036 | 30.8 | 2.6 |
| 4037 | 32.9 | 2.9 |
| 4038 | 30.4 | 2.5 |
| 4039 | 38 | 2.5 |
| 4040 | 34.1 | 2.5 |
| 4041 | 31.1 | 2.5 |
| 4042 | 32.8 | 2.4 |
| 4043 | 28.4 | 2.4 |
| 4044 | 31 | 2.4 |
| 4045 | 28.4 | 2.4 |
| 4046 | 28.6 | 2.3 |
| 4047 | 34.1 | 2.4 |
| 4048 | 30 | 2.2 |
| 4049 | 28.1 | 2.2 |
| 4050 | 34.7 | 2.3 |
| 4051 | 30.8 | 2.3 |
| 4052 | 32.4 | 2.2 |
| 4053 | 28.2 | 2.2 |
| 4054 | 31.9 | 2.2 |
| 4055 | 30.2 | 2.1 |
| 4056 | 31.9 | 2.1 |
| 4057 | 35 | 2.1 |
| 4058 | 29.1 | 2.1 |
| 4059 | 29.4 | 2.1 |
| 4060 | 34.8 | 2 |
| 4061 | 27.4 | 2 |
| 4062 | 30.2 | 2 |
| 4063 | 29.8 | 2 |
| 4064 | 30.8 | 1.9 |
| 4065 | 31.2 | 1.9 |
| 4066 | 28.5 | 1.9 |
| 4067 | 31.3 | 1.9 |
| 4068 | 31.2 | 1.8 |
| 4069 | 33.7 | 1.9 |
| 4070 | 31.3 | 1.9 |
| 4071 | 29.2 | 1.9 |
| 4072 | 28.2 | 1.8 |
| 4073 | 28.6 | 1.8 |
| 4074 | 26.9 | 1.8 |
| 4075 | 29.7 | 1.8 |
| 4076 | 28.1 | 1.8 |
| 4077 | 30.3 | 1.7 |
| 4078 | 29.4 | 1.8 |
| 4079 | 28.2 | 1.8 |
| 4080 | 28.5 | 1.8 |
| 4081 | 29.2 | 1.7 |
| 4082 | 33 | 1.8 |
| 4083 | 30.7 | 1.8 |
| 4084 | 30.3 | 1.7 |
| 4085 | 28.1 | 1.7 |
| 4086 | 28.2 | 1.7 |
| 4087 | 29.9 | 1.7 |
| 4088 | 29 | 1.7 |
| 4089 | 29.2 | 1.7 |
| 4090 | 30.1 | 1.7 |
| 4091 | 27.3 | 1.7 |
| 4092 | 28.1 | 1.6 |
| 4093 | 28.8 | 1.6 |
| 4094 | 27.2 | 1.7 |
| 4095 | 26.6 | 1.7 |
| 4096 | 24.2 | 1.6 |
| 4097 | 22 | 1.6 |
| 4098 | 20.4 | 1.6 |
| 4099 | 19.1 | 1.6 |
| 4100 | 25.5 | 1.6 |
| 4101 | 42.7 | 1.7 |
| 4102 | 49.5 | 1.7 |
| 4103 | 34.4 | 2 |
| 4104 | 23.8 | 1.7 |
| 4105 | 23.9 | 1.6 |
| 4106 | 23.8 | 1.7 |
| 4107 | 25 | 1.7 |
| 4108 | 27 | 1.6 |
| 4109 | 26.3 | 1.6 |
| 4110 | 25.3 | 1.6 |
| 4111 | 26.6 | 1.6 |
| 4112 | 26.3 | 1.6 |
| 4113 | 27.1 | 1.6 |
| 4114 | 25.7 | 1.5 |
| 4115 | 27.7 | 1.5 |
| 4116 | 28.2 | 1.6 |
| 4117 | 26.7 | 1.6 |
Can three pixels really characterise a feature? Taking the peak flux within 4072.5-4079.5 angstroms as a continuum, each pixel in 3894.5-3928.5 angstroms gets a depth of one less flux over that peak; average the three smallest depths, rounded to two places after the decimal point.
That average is -0.09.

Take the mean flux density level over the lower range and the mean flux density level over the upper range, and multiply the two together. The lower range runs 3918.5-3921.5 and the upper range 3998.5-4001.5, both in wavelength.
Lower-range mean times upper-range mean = 936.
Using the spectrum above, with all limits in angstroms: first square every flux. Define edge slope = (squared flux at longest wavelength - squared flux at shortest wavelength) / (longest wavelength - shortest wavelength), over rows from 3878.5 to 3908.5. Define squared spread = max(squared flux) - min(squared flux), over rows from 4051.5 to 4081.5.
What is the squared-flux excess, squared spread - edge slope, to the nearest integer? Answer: 485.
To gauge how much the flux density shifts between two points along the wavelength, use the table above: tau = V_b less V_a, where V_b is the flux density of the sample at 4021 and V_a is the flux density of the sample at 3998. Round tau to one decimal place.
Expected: -2.2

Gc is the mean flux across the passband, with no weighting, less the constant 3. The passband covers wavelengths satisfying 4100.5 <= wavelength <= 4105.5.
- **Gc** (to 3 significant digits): 31.9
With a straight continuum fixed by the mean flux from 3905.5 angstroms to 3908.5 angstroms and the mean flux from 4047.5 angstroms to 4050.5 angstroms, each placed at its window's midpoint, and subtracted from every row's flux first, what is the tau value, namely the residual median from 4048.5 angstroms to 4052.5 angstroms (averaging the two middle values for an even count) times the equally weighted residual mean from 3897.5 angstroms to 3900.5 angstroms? -2.0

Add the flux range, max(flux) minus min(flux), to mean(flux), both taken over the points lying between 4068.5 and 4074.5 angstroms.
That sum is 36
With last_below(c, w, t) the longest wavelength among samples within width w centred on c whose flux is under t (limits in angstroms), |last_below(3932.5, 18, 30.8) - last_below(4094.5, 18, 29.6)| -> 159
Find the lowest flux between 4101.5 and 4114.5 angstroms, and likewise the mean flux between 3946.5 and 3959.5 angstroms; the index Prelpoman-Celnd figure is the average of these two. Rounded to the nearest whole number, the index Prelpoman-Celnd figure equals 26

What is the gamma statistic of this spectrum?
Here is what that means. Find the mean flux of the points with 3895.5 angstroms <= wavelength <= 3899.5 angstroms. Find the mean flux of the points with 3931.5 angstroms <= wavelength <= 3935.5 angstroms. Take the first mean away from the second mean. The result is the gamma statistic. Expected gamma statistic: -5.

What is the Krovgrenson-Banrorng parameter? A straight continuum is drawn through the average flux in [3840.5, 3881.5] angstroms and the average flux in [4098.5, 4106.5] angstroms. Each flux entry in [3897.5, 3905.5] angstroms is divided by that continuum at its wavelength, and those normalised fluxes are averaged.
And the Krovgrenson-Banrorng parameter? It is 0.91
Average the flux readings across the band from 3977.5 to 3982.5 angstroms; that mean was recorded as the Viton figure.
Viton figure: 27.6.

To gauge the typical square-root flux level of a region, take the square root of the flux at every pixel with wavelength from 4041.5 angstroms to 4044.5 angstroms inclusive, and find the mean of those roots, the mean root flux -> 5.54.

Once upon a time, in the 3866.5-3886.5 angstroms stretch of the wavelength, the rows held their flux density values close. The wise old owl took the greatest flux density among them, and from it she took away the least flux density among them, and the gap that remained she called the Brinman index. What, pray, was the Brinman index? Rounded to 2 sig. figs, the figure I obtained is 28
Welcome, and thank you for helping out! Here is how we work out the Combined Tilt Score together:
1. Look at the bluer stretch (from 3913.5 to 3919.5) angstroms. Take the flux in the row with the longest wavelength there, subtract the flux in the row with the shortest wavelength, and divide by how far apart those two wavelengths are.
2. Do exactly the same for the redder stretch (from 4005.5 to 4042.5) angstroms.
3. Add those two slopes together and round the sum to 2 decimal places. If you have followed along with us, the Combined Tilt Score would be 0.10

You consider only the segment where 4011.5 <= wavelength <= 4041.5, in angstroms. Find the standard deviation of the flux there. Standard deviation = 2.3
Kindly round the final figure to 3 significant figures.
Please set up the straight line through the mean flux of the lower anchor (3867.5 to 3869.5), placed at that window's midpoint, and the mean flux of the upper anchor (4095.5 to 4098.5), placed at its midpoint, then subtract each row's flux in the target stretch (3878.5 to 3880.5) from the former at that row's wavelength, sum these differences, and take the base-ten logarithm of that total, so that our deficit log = 1.48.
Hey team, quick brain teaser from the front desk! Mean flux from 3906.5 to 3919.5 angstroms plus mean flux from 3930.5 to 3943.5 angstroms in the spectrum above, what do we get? 57.3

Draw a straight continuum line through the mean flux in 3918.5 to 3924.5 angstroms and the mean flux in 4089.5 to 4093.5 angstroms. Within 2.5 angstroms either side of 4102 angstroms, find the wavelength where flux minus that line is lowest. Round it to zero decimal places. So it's 4104 angstroms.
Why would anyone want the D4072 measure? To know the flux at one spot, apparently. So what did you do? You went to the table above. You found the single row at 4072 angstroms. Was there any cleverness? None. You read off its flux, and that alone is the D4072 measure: 28.2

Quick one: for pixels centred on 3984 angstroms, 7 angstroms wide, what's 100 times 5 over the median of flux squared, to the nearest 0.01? 0.65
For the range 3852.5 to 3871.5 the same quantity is 0.52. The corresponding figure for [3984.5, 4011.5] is 0.56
